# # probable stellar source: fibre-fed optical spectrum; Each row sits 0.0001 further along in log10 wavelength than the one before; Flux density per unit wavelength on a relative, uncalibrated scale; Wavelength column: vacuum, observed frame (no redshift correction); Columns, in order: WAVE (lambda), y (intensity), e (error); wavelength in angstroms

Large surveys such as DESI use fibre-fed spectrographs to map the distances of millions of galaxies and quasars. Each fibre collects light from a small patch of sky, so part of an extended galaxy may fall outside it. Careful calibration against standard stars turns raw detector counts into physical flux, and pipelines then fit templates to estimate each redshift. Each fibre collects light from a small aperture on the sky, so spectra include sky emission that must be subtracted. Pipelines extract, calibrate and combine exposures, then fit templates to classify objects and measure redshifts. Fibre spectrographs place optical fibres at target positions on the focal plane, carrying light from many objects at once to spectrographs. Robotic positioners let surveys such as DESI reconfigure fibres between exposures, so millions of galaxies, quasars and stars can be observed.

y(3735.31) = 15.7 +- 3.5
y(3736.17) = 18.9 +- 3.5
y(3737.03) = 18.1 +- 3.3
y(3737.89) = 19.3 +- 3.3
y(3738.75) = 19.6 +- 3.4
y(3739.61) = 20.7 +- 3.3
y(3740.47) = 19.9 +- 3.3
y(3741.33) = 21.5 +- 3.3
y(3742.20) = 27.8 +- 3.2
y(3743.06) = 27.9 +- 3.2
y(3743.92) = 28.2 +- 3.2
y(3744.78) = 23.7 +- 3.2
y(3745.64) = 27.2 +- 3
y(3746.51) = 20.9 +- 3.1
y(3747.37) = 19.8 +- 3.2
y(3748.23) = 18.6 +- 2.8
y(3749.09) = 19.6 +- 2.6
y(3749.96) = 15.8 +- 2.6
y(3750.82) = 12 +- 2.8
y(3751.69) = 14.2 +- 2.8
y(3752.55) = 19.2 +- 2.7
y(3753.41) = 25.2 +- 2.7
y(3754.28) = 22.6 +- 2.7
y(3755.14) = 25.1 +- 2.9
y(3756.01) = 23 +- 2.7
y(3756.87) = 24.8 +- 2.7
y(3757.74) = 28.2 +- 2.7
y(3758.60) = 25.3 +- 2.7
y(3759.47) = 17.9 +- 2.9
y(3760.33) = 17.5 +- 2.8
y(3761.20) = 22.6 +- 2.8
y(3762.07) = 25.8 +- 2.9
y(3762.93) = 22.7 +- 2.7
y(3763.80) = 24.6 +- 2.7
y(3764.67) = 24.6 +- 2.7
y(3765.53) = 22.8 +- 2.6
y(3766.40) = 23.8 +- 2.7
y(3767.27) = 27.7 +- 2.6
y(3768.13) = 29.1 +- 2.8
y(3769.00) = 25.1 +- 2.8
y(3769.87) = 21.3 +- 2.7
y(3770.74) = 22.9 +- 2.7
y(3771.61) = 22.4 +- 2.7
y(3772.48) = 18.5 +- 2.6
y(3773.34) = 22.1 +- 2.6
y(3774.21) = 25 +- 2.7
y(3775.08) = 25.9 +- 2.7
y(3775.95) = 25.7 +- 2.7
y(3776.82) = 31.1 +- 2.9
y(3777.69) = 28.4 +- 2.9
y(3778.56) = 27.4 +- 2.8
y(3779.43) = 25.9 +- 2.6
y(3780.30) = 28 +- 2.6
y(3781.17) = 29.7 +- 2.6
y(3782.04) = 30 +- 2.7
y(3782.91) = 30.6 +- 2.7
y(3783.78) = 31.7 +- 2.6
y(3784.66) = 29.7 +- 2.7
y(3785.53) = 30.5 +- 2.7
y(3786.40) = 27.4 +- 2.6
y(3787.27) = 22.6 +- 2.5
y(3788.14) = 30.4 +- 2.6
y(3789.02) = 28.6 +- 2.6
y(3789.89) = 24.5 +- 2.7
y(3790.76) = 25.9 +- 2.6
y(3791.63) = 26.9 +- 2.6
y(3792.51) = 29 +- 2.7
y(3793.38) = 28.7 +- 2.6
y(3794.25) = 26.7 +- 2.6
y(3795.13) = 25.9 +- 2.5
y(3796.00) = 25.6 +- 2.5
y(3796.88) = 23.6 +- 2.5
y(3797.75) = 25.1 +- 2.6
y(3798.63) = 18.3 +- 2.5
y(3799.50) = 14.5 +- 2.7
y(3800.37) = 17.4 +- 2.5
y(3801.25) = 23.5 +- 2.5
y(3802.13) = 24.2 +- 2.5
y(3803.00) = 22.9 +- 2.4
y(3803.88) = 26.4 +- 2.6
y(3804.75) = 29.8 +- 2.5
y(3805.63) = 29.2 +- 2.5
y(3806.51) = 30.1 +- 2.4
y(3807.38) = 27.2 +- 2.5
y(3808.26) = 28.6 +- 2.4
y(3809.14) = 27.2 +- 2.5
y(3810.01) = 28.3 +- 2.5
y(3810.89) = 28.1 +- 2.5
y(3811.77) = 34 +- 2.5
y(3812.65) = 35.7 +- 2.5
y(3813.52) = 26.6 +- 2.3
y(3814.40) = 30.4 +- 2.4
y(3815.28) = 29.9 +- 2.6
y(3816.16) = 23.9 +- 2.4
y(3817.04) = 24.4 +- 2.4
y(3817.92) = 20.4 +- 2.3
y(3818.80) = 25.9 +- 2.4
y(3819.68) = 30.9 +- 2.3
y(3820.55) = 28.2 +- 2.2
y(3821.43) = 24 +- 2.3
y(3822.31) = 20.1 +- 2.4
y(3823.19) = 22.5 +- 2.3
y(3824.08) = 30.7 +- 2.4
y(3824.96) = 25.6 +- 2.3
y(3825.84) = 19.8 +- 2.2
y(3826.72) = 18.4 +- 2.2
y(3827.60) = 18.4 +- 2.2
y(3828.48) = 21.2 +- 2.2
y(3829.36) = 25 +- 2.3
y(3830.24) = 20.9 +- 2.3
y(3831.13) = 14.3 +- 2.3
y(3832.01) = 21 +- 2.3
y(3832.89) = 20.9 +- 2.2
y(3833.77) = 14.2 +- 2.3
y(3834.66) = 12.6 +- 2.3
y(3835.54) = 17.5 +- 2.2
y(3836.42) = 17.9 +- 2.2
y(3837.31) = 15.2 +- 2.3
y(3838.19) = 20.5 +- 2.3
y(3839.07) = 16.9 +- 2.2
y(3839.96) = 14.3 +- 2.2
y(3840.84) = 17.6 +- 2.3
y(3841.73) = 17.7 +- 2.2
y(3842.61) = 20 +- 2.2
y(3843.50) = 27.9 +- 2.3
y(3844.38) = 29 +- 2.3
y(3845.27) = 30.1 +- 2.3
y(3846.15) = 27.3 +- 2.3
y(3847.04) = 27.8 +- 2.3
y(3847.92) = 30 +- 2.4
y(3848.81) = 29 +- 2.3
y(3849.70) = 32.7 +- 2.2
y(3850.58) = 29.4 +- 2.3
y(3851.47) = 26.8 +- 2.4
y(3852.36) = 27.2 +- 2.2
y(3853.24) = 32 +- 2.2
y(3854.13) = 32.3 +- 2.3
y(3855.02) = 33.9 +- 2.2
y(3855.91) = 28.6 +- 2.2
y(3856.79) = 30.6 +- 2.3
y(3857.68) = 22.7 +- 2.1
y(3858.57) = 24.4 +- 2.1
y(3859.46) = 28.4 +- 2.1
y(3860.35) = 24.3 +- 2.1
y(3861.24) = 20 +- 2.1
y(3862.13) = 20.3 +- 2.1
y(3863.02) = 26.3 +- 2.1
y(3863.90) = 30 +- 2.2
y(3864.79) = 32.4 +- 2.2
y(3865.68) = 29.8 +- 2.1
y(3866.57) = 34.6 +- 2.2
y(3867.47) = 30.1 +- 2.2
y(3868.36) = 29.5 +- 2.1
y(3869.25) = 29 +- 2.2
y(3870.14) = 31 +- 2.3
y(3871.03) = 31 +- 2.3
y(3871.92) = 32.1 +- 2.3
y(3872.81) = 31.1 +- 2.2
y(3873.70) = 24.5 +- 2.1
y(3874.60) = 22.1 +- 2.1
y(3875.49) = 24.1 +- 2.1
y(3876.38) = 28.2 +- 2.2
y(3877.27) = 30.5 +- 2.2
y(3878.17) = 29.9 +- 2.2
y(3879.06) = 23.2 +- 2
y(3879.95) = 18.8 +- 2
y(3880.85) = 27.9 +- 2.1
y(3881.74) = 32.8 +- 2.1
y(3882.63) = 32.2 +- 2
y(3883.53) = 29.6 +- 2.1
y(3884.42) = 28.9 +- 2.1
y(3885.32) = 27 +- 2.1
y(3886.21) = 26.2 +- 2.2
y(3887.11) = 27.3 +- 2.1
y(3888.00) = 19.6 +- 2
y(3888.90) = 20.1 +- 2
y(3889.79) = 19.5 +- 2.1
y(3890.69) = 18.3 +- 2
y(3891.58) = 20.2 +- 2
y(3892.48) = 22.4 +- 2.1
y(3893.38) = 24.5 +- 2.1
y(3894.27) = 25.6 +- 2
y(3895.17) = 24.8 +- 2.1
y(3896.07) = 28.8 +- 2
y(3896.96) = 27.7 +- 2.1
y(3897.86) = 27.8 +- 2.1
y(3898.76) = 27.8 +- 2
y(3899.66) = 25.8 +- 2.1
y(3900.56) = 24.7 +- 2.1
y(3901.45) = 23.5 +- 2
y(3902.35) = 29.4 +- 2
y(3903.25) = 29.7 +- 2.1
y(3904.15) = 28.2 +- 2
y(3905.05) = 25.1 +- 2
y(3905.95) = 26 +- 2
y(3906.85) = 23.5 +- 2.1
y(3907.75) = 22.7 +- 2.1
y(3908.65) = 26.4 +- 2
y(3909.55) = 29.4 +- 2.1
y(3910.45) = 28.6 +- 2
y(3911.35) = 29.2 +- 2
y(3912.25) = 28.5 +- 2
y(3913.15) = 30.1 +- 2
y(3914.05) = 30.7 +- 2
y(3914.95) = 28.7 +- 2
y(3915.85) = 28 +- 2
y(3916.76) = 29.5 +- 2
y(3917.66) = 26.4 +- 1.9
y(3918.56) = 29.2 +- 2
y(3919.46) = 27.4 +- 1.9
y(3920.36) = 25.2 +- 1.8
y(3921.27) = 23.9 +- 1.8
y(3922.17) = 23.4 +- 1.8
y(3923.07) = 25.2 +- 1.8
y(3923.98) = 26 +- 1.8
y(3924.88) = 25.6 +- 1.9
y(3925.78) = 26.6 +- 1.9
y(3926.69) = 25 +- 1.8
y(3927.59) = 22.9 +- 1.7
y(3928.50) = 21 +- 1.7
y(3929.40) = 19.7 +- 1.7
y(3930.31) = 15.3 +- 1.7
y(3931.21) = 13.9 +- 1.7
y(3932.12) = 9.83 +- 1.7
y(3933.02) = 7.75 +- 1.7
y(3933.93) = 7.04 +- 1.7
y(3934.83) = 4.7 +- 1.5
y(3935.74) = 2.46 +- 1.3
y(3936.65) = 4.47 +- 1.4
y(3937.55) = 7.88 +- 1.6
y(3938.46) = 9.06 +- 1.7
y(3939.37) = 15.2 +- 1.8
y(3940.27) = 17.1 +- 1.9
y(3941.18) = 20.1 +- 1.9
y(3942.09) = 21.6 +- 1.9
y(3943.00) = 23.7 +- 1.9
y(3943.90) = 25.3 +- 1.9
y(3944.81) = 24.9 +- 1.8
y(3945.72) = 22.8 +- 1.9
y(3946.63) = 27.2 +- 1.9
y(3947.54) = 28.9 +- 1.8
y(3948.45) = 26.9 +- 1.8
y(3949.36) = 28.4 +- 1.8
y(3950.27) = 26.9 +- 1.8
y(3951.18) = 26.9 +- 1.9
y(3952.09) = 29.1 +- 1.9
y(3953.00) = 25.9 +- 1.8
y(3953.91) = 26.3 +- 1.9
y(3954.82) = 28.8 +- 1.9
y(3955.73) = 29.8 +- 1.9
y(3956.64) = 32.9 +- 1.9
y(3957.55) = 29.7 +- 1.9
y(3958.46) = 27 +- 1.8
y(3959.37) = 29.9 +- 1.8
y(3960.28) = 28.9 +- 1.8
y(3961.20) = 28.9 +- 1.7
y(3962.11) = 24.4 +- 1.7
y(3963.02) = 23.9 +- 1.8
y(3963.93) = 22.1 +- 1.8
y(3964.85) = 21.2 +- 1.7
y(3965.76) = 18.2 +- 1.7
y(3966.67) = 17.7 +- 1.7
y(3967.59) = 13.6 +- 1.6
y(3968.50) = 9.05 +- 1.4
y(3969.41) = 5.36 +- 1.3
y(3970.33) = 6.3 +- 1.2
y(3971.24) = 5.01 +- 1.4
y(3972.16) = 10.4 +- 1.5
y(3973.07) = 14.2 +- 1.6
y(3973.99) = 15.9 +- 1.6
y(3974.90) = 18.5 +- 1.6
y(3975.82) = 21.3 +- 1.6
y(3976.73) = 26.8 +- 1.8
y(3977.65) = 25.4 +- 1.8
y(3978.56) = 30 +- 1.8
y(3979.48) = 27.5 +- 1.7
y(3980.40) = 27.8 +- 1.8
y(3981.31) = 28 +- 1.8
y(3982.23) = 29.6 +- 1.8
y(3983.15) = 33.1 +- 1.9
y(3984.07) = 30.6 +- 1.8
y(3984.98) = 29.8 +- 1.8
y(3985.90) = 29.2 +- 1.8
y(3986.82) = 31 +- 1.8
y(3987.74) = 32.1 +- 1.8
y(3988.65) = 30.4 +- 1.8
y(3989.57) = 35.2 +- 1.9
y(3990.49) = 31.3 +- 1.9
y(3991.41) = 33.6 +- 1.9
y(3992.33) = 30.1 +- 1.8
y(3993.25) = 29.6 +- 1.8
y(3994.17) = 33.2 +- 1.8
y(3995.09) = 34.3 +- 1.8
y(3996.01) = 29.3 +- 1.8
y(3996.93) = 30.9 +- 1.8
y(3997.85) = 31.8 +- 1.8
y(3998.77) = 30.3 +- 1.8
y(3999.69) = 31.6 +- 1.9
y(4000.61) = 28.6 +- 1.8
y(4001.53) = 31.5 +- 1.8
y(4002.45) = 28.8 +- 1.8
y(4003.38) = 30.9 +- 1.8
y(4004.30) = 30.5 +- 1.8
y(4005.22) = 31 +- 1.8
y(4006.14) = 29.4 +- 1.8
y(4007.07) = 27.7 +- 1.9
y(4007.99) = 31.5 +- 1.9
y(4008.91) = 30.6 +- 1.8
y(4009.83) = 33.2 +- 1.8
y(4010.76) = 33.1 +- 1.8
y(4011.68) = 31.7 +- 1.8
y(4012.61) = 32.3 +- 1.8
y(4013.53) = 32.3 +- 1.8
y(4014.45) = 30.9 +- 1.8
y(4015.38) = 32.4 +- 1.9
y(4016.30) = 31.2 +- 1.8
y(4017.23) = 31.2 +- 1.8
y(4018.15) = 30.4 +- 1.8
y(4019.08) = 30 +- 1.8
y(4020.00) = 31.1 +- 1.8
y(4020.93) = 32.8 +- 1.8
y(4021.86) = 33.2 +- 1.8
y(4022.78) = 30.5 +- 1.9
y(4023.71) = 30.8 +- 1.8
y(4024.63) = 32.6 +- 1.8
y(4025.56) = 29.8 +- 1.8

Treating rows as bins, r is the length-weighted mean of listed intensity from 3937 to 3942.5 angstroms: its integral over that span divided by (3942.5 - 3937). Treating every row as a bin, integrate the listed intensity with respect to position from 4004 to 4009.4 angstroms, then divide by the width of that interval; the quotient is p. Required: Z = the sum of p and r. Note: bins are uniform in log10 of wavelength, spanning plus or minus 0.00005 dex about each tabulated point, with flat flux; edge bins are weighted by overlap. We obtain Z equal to 45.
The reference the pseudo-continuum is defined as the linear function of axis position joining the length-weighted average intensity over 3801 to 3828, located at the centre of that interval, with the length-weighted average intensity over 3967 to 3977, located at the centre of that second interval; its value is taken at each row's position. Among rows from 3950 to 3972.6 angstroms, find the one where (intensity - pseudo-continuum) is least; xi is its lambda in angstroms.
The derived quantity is 3971.24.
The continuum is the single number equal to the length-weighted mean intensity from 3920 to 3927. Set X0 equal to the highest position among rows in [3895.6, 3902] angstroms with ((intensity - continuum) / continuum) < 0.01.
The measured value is 3901.45 angstroms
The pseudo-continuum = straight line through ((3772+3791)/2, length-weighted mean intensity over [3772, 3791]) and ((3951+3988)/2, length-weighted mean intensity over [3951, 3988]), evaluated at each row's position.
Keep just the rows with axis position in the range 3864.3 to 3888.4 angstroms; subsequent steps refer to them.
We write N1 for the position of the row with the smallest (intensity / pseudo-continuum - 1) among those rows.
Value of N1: 3879.95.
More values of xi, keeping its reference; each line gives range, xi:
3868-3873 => 3869.25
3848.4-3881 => 3861.24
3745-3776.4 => 3750.82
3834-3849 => 3834.66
